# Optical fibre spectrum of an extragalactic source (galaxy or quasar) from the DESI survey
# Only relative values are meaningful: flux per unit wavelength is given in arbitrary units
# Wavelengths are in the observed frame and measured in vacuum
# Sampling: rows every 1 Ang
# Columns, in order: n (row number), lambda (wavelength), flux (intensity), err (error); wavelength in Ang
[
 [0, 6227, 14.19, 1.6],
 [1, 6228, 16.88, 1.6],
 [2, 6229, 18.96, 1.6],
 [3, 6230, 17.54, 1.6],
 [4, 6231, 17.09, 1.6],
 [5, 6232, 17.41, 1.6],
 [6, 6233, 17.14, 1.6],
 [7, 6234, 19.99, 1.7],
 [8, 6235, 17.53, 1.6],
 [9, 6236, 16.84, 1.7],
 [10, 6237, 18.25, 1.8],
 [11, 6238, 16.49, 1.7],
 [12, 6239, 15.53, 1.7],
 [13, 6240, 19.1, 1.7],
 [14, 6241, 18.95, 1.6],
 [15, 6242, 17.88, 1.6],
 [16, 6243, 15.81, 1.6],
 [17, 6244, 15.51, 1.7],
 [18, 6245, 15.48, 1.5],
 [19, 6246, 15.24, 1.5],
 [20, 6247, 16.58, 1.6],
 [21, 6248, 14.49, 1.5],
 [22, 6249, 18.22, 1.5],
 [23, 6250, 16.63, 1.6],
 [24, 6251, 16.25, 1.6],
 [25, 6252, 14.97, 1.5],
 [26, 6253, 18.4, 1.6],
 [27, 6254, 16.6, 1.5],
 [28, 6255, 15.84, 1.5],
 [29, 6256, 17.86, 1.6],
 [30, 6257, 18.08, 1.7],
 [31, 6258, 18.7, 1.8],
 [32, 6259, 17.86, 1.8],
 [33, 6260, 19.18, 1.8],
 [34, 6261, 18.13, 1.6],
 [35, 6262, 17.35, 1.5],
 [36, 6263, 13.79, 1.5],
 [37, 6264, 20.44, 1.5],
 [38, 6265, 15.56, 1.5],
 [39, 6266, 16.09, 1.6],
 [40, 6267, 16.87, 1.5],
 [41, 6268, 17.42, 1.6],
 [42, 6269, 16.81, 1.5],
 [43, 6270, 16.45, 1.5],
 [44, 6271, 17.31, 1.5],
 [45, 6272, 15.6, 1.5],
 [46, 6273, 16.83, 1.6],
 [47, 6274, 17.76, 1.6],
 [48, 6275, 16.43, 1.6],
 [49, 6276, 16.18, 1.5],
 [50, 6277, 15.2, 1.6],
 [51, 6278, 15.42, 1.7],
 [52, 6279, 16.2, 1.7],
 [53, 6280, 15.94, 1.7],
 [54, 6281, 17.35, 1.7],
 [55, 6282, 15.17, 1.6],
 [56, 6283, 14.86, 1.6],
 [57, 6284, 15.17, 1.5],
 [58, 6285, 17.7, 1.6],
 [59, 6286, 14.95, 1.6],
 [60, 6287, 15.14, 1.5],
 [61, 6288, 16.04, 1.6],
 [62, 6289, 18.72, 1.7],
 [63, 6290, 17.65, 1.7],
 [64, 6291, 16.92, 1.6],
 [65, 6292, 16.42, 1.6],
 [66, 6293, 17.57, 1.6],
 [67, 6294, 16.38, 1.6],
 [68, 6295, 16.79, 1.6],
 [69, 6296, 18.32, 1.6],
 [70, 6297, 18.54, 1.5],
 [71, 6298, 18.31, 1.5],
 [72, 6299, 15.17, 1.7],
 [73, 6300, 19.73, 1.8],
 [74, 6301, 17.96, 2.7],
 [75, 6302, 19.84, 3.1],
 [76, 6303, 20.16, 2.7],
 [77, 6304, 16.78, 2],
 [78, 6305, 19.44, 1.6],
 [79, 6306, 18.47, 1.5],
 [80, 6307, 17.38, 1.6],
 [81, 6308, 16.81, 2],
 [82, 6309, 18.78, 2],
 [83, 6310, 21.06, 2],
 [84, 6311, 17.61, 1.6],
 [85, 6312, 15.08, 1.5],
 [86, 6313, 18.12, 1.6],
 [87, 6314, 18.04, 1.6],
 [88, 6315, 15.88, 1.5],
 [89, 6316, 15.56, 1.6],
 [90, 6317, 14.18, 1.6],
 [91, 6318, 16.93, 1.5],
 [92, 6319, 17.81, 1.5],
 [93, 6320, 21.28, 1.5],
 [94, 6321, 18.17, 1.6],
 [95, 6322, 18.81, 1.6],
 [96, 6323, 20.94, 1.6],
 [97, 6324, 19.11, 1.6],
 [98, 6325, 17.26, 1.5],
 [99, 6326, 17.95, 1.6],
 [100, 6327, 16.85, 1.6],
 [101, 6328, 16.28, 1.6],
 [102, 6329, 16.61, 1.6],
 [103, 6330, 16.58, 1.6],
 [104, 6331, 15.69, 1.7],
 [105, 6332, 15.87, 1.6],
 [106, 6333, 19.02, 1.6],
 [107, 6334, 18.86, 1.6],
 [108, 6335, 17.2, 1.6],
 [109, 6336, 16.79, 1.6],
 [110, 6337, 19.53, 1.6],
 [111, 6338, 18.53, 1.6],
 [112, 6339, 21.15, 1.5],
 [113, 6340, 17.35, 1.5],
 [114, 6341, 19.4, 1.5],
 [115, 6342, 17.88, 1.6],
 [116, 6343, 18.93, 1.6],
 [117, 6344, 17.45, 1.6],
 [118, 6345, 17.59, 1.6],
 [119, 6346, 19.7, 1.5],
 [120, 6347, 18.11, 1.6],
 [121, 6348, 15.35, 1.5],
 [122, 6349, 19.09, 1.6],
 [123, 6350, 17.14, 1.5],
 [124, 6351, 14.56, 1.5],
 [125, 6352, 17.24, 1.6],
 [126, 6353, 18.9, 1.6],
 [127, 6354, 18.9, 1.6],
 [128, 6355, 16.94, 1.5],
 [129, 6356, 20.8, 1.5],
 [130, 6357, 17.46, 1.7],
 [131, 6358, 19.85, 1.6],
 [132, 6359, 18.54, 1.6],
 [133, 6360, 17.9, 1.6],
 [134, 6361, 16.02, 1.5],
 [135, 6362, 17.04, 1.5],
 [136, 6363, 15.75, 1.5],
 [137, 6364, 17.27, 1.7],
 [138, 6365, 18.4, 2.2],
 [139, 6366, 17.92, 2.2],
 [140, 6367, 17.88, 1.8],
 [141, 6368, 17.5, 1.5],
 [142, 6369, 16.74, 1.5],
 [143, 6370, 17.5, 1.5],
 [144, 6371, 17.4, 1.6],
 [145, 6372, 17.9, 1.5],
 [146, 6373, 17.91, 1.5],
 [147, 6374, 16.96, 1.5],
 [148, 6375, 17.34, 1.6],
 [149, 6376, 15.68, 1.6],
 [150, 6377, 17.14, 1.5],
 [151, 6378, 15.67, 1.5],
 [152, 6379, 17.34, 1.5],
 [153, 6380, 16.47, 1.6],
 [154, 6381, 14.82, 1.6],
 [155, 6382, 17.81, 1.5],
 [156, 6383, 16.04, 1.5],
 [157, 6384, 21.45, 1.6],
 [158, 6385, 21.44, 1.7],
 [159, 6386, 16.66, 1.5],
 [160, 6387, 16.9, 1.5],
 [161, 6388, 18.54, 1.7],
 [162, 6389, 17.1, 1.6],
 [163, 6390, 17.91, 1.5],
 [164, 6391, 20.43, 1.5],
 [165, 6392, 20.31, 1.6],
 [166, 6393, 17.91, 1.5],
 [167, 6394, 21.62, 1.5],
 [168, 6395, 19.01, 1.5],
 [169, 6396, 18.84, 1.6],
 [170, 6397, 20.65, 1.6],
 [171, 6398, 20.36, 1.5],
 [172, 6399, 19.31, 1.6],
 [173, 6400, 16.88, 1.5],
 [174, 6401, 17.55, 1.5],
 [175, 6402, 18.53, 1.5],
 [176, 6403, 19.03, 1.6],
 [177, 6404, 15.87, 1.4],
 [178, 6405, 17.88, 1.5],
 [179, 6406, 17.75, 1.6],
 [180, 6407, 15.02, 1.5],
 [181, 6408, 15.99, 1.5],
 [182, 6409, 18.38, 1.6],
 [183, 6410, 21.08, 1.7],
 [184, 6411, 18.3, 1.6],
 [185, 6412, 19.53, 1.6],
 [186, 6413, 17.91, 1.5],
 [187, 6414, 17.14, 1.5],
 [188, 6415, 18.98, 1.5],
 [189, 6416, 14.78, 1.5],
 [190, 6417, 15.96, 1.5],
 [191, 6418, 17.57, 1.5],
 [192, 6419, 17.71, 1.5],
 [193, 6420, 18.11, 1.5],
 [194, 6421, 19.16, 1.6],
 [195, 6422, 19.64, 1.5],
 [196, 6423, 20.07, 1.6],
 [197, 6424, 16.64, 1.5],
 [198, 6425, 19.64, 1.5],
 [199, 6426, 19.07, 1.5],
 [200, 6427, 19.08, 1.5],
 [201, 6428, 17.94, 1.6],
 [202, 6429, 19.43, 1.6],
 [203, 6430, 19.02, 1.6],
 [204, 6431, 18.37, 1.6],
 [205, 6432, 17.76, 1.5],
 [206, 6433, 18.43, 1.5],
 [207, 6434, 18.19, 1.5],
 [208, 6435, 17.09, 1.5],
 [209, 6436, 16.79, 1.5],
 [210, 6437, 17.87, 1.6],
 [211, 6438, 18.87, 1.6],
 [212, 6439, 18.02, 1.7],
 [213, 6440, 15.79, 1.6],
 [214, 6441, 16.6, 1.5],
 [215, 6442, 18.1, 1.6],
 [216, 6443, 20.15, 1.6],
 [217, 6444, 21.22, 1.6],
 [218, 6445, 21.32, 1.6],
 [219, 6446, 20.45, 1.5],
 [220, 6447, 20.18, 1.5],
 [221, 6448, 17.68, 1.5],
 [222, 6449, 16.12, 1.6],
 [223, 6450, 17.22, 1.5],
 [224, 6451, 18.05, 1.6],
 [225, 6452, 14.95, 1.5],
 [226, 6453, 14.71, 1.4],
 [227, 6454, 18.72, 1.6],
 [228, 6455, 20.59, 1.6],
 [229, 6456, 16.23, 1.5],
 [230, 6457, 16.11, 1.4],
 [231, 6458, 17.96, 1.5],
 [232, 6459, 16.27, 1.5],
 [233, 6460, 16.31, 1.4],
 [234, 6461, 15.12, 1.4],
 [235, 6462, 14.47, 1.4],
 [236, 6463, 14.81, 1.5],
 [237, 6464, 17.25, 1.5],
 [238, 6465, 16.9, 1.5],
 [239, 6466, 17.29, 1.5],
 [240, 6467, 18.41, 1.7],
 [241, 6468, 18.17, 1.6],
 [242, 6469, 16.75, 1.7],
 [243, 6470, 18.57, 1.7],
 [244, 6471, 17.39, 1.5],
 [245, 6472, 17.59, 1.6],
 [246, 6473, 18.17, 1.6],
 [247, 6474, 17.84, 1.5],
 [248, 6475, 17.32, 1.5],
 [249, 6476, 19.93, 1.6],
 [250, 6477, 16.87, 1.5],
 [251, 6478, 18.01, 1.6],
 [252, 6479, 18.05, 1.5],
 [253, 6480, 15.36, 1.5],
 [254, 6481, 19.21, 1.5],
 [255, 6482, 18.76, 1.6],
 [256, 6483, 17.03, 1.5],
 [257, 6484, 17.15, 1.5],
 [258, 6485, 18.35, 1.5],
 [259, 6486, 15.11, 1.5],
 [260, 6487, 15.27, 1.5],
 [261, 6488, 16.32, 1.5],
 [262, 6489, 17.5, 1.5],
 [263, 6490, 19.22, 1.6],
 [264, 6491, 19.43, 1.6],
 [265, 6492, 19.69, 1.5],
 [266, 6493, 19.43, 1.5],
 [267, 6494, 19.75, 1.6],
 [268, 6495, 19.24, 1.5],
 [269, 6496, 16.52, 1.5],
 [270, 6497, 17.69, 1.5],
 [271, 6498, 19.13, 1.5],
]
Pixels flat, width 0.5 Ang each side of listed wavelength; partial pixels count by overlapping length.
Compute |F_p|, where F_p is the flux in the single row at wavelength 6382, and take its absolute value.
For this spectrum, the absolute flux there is 17.8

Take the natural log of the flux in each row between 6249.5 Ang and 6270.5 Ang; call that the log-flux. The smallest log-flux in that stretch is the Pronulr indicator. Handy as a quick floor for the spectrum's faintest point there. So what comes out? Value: 2.62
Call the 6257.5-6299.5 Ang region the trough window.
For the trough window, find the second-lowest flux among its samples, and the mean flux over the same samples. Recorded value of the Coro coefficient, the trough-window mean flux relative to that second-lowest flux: 1.13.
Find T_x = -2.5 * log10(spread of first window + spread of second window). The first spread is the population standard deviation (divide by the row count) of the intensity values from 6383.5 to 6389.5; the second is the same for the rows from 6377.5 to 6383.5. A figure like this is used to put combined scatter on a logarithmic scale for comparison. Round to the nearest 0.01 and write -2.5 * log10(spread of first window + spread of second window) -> -1.21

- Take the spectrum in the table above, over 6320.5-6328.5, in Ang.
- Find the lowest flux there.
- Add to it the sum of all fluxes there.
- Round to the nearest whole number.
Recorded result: 162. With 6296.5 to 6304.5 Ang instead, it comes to 162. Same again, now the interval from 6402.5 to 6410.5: 156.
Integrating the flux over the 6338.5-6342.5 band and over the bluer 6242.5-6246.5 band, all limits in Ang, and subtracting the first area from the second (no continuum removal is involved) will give -13.7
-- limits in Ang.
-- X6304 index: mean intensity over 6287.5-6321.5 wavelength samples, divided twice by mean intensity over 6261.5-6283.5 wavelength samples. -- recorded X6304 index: 0.066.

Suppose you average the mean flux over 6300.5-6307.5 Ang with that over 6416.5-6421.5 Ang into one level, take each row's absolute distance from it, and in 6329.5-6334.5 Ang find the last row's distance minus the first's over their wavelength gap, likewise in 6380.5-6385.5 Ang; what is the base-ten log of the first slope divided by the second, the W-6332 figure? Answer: 1.7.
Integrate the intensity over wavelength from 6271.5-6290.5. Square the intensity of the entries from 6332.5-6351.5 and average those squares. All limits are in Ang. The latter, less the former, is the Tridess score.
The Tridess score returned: 21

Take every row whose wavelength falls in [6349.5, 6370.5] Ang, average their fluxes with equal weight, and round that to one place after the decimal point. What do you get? 17.6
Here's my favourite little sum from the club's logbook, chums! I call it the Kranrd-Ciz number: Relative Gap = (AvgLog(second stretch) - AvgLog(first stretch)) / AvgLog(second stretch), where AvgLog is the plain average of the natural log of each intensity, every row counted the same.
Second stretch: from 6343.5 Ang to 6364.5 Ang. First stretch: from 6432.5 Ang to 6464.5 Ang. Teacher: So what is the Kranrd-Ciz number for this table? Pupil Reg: 0.00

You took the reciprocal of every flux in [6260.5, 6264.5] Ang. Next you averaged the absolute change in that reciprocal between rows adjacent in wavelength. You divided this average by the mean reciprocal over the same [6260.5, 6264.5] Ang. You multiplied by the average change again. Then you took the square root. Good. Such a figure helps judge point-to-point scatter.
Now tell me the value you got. 0.0564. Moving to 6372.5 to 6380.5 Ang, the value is 0.0179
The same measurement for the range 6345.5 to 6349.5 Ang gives 0.0383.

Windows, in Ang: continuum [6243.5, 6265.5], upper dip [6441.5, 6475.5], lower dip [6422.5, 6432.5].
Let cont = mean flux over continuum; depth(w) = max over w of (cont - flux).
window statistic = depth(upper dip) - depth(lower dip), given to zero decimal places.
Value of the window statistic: 2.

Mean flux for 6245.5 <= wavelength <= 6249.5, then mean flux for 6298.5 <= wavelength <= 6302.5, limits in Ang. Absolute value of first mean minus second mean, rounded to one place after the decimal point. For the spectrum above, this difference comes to 2.0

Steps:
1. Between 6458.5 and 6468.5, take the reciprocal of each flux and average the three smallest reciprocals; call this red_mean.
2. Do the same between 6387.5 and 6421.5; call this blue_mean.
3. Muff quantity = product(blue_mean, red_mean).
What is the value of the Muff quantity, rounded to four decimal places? 0.0026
